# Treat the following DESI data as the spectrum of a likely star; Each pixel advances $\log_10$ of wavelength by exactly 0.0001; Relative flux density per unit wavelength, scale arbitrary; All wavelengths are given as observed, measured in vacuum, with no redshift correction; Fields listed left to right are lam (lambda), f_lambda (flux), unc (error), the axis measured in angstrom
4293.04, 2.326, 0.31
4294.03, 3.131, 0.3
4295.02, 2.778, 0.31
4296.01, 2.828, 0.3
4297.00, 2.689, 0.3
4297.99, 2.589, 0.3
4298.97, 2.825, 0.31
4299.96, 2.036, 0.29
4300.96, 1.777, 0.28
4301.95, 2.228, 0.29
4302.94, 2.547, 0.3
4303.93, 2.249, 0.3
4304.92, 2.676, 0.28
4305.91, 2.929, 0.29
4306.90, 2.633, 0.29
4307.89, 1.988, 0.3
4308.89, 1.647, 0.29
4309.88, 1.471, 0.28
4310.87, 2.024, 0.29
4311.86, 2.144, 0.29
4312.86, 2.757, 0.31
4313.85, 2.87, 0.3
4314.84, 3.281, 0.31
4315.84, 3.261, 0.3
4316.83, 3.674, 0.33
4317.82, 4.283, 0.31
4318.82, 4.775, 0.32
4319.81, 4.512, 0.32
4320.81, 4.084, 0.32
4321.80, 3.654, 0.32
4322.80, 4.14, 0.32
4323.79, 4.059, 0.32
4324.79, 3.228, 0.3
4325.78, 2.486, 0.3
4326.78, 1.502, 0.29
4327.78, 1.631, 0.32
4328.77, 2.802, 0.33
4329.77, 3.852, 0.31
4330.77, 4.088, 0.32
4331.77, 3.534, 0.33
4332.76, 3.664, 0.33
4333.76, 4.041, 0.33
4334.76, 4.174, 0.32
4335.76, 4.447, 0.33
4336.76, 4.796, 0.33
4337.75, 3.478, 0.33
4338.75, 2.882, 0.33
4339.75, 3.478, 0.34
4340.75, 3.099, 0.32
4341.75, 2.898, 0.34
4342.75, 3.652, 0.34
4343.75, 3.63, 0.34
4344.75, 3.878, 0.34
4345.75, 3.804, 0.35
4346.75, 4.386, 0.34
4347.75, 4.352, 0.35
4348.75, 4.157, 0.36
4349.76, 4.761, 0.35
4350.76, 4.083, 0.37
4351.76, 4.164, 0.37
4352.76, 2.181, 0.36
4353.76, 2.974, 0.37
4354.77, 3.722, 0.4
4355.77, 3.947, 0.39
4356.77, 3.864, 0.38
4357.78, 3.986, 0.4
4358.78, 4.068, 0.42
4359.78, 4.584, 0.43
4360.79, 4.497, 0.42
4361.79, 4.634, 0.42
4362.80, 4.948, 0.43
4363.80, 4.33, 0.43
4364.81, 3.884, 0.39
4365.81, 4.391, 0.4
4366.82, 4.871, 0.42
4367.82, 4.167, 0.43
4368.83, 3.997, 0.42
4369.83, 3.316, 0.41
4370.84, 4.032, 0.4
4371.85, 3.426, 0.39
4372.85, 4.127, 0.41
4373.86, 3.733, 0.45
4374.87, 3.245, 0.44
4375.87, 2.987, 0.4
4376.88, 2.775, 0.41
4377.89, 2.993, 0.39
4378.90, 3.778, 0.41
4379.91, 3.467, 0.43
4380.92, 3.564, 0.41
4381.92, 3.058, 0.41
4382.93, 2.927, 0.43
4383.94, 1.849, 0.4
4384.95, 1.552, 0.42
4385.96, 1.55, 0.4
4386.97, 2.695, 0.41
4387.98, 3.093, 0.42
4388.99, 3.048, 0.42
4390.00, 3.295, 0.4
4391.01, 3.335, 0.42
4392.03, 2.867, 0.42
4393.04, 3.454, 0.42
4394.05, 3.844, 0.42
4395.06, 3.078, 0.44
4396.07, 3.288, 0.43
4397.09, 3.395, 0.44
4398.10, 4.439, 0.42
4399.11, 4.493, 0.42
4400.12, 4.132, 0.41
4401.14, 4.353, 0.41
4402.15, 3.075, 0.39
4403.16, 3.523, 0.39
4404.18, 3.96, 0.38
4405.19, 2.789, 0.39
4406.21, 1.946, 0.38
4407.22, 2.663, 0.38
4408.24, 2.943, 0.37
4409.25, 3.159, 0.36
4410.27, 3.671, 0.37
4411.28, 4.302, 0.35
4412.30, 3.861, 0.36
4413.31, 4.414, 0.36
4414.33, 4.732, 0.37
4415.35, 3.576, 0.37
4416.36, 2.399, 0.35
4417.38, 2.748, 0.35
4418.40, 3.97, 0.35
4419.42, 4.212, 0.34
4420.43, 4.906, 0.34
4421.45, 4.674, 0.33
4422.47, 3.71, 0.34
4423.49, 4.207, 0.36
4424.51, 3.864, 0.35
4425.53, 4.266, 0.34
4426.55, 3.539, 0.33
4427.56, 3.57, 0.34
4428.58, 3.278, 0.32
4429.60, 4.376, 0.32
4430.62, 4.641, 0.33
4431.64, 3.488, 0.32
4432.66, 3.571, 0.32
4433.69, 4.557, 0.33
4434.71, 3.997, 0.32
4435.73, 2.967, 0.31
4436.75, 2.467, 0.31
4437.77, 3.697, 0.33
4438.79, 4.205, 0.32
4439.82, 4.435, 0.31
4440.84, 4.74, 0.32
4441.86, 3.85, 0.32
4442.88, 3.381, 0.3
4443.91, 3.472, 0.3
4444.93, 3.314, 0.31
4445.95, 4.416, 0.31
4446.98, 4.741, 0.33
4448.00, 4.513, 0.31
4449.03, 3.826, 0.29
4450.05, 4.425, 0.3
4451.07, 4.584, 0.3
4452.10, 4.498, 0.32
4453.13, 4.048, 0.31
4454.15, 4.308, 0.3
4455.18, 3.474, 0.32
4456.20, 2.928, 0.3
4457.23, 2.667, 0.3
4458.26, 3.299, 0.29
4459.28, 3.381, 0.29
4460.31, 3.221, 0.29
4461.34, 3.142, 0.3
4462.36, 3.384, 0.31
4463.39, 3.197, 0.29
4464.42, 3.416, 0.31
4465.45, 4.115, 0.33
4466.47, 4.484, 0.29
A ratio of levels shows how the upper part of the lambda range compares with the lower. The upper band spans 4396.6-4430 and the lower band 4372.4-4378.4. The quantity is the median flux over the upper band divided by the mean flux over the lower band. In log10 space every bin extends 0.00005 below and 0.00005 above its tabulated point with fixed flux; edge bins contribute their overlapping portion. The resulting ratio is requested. 1.17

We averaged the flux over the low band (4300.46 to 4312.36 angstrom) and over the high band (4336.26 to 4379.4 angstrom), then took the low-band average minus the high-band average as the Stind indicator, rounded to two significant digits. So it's -1.6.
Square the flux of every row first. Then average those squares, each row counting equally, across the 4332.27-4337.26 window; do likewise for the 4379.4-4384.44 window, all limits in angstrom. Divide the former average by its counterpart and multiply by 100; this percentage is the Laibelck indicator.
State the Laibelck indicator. 195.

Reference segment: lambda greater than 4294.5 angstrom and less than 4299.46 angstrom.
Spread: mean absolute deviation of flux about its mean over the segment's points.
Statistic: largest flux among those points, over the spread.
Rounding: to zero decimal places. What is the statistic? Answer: 34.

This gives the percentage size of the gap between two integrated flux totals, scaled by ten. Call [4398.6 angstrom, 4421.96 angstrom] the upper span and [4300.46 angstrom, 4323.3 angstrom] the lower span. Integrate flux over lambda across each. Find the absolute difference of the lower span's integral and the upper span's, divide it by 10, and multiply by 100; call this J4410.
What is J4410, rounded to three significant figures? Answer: 187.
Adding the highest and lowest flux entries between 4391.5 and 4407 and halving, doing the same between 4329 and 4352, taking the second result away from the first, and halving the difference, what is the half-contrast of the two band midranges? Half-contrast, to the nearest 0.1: -0.3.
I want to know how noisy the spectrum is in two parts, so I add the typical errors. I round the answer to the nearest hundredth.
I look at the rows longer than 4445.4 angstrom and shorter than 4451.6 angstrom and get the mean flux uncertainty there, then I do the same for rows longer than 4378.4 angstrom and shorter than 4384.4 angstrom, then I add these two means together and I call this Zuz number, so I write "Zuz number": 0.72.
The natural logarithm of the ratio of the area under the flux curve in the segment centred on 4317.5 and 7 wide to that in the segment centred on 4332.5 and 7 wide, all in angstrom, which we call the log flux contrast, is 0.00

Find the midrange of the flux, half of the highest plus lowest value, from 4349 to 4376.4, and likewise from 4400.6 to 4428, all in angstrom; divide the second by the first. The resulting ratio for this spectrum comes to 0.96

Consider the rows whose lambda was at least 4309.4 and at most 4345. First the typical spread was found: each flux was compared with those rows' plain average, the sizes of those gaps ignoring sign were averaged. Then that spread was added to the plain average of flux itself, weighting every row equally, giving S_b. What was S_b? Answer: 4.09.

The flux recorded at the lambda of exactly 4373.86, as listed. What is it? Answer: 3.733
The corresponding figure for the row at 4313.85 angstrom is 2.87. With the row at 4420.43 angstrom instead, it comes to 4.906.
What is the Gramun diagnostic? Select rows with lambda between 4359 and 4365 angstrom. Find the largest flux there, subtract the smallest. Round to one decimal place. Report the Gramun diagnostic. 1.1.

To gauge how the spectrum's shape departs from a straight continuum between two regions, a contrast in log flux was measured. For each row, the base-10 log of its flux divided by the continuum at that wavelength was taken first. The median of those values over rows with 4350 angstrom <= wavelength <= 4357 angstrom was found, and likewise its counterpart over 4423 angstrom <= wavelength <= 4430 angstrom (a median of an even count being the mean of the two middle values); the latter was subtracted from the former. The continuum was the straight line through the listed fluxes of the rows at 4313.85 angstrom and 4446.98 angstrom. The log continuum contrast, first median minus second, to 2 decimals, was 0.11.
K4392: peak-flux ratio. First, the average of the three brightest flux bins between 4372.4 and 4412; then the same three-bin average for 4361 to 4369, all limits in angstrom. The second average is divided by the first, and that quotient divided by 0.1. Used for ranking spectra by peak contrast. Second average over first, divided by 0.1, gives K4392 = 11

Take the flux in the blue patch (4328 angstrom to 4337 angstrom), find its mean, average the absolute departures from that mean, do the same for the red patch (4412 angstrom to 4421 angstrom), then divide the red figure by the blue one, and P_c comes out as 1.5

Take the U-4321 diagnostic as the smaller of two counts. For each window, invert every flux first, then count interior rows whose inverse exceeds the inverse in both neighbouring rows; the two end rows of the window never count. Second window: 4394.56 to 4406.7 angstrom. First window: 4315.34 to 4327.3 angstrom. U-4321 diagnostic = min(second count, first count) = 1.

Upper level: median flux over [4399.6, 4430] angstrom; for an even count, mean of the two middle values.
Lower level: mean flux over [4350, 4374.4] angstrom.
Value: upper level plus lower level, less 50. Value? -42.2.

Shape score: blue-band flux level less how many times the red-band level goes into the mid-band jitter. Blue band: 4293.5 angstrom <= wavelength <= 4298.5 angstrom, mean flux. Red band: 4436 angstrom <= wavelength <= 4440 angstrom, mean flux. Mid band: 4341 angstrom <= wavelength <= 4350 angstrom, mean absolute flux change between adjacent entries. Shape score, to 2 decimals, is 2.72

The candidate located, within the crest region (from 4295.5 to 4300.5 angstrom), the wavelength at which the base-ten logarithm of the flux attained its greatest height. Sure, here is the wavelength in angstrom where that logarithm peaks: 4296.01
